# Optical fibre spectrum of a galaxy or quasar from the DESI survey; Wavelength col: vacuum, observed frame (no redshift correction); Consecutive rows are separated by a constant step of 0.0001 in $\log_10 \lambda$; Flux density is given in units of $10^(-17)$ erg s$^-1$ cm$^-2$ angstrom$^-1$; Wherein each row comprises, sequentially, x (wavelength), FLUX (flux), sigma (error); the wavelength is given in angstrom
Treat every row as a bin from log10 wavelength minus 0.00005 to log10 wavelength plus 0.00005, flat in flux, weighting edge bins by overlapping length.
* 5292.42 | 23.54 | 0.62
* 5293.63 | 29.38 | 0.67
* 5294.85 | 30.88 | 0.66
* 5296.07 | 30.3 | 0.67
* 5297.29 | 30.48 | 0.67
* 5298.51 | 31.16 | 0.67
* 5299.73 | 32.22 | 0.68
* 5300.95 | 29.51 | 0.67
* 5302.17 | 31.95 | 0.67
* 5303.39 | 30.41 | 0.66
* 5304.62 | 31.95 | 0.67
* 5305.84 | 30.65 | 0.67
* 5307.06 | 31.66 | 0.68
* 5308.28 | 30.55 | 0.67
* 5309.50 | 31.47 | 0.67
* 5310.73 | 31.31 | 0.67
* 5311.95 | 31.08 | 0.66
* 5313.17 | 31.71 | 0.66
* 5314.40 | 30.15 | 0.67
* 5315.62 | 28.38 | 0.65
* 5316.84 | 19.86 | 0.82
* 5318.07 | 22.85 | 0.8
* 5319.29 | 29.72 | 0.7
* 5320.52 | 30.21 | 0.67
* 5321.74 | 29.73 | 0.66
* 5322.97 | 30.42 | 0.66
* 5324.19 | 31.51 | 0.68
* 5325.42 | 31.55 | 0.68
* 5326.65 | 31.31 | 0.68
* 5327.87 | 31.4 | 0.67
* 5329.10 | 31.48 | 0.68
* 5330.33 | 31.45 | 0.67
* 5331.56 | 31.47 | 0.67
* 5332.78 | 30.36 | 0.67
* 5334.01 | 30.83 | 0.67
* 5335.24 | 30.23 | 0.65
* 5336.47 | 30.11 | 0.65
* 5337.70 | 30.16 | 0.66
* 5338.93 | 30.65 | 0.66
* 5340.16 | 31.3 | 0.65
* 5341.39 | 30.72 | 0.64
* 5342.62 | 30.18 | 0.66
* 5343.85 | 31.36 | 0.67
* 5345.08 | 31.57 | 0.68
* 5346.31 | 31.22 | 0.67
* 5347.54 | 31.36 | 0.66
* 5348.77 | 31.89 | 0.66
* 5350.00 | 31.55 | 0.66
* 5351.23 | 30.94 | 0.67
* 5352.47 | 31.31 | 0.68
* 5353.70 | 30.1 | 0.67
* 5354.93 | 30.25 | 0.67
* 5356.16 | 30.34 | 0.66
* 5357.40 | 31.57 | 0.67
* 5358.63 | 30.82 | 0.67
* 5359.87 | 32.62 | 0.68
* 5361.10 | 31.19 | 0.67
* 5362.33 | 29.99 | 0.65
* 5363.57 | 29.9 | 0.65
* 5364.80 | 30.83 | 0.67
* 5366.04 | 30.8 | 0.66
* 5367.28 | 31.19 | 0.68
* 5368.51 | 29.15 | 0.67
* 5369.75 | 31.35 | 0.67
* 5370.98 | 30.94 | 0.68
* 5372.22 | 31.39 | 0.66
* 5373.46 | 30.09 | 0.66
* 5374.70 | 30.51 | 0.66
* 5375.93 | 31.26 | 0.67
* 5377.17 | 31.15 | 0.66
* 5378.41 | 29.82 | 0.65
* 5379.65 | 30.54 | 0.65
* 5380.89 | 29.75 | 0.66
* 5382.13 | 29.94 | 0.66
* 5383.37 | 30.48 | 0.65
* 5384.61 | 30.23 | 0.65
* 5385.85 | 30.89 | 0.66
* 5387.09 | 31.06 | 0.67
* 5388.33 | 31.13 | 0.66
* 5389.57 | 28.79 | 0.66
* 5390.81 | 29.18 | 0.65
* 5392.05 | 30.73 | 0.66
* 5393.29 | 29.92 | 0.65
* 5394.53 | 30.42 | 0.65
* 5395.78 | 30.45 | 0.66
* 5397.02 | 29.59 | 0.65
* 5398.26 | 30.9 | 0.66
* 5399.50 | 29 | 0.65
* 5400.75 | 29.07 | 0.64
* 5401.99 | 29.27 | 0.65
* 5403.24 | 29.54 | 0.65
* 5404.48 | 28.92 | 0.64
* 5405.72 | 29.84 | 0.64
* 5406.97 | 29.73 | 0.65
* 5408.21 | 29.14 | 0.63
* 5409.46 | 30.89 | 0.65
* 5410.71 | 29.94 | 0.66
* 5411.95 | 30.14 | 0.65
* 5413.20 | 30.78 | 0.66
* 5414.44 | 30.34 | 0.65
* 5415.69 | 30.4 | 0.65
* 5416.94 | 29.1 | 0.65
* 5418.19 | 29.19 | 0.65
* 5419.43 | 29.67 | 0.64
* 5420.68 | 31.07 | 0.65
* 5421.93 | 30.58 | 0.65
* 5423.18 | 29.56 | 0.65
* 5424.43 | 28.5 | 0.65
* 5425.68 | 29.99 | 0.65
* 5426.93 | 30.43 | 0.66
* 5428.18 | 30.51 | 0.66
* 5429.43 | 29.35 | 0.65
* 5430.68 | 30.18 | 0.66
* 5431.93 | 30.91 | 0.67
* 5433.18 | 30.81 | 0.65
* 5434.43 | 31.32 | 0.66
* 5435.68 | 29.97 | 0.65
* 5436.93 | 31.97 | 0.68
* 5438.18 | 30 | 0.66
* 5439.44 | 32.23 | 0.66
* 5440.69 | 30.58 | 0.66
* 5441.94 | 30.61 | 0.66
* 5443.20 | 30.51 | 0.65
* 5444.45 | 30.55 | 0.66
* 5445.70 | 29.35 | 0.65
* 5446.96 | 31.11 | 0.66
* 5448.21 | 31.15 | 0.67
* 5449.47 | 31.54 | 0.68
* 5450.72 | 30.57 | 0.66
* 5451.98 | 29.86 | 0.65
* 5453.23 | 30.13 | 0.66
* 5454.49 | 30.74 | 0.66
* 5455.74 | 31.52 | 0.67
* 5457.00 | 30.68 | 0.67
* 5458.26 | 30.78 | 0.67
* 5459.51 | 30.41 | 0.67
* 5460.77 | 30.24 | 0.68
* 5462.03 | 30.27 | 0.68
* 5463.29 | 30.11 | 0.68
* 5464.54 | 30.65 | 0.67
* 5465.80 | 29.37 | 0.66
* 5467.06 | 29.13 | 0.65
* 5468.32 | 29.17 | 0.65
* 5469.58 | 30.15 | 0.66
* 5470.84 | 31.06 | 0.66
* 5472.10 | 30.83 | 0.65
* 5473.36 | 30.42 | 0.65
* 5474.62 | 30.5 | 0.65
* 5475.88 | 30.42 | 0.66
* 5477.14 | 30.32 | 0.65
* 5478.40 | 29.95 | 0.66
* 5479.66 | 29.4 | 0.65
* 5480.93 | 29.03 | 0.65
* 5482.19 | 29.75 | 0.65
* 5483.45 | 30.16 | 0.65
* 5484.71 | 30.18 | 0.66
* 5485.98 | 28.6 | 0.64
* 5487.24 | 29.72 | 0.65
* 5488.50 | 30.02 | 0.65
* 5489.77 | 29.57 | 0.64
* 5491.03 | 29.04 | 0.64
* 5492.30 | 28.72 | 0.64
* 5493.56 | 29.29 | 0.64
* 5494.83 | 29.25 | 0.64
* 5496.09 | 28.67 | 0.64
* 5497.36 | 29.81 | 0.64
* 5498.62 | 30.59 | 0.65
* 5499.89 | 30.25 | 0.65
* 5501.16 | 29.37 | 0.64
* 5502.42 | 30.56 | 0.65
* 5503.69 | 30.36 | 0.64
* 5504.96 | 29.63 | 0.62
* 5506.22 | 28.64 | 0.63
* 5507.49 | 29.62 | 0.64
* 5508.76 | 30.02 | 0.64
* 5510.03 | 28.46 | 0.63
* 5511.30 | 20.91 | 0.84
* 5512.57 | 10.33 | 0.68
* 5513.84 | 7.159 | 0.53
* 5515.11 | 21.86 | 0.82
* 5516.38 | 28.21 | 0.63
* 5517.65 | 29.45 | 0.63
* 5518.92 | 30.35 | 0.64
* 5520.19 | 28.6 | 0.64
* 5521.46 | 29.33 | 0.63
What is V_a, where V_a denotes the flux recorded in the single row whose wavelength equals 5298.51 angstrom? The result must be 31.16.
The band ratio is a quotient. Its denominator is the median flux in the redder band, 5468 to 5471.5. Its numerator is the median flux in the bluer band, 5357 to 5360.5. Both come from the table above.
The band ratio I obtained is 1.05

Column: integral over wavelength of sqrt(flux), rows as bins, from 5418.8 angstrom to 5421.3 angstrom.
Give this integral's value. 13.8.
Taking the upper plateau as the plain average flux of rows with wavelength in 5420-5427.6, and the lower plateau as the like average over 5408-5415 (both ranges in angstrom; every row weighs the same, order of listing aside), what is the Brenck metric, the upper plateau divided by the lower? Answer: 0.99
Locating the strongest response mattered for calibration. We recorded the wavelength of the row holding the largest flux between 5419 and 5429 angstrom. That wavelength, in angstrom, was 5420.68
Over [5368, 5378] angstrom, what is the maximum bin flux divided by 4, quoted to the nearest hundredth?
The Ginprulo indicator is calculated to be 7.85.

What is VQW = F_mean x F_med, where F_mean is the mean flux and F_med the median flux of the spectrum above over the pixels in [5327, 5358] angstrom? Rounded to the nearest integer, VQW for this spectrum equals 966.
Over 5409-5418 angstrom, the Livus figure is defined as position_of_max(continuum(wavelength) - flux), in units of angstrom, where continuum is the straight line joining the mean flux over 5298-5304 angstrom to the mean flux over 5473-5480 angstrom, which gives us 5416.94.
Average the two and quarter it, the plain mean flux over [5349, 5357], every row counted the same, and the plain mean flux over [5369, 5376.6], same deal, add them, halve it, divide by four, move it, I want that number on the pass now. 7.71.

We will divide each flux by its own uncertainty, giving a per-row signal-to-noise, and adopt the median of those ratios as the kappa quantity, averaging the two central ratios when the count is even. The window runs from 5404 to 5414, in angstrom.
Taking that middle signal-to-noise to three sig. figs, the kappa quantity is 46.3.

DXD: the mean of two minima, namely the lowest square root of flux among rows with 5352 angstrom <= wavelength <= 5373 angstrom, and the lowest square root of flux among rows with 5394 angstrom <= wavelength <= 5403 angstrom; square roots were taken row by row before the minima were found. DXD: 5.39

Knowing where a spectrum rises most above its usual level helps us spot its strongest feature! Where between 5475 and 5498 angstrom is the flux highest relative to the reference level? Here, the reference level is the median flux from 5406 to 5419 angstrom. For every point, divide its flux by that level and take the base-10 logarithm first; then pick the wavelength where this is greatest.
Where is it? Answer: 5475.88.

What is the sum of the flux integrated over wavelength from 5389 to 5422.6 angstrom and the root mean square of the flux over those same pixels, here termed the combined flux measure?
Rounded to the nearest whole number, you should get 1034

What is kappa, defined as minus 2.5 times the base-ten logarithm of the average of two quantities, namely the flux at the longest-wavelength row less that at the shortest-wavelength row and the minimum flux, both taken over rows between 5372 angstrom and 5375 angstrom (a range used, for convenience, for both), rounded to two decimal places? -2.91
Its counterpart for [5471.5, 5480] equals -2.86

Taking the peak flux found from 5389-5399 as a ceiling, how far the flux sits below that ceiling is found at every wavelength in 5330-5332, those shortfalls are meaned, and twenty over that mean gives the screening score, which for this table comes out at -36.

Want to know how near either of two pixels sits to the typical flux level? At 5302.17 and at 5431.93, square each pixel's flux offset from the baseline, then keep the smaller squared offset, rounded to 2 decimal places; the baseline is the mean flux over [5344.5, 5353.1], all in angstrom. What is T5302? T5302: 0.25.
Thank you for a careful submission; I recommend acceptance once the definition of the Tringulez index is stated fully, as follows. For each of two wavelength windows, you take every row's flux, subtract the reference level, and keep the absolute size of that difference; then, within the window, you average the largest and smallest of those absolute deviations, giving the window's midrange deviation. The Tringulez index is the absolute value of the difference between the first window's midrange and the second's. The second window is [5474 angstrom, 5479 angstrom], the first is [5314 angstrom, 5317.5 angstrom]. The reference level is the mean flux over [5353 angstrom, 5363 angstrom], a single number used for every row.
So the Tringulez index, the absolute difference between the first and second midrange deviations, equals 5.2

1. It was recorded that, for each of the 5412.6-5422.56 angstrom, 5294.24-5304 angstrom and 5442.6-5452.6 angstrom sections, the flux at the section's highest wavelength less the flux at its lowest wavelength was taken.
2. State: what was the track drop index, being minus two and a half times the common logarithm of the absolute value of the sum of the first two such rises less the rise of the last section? 4.2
